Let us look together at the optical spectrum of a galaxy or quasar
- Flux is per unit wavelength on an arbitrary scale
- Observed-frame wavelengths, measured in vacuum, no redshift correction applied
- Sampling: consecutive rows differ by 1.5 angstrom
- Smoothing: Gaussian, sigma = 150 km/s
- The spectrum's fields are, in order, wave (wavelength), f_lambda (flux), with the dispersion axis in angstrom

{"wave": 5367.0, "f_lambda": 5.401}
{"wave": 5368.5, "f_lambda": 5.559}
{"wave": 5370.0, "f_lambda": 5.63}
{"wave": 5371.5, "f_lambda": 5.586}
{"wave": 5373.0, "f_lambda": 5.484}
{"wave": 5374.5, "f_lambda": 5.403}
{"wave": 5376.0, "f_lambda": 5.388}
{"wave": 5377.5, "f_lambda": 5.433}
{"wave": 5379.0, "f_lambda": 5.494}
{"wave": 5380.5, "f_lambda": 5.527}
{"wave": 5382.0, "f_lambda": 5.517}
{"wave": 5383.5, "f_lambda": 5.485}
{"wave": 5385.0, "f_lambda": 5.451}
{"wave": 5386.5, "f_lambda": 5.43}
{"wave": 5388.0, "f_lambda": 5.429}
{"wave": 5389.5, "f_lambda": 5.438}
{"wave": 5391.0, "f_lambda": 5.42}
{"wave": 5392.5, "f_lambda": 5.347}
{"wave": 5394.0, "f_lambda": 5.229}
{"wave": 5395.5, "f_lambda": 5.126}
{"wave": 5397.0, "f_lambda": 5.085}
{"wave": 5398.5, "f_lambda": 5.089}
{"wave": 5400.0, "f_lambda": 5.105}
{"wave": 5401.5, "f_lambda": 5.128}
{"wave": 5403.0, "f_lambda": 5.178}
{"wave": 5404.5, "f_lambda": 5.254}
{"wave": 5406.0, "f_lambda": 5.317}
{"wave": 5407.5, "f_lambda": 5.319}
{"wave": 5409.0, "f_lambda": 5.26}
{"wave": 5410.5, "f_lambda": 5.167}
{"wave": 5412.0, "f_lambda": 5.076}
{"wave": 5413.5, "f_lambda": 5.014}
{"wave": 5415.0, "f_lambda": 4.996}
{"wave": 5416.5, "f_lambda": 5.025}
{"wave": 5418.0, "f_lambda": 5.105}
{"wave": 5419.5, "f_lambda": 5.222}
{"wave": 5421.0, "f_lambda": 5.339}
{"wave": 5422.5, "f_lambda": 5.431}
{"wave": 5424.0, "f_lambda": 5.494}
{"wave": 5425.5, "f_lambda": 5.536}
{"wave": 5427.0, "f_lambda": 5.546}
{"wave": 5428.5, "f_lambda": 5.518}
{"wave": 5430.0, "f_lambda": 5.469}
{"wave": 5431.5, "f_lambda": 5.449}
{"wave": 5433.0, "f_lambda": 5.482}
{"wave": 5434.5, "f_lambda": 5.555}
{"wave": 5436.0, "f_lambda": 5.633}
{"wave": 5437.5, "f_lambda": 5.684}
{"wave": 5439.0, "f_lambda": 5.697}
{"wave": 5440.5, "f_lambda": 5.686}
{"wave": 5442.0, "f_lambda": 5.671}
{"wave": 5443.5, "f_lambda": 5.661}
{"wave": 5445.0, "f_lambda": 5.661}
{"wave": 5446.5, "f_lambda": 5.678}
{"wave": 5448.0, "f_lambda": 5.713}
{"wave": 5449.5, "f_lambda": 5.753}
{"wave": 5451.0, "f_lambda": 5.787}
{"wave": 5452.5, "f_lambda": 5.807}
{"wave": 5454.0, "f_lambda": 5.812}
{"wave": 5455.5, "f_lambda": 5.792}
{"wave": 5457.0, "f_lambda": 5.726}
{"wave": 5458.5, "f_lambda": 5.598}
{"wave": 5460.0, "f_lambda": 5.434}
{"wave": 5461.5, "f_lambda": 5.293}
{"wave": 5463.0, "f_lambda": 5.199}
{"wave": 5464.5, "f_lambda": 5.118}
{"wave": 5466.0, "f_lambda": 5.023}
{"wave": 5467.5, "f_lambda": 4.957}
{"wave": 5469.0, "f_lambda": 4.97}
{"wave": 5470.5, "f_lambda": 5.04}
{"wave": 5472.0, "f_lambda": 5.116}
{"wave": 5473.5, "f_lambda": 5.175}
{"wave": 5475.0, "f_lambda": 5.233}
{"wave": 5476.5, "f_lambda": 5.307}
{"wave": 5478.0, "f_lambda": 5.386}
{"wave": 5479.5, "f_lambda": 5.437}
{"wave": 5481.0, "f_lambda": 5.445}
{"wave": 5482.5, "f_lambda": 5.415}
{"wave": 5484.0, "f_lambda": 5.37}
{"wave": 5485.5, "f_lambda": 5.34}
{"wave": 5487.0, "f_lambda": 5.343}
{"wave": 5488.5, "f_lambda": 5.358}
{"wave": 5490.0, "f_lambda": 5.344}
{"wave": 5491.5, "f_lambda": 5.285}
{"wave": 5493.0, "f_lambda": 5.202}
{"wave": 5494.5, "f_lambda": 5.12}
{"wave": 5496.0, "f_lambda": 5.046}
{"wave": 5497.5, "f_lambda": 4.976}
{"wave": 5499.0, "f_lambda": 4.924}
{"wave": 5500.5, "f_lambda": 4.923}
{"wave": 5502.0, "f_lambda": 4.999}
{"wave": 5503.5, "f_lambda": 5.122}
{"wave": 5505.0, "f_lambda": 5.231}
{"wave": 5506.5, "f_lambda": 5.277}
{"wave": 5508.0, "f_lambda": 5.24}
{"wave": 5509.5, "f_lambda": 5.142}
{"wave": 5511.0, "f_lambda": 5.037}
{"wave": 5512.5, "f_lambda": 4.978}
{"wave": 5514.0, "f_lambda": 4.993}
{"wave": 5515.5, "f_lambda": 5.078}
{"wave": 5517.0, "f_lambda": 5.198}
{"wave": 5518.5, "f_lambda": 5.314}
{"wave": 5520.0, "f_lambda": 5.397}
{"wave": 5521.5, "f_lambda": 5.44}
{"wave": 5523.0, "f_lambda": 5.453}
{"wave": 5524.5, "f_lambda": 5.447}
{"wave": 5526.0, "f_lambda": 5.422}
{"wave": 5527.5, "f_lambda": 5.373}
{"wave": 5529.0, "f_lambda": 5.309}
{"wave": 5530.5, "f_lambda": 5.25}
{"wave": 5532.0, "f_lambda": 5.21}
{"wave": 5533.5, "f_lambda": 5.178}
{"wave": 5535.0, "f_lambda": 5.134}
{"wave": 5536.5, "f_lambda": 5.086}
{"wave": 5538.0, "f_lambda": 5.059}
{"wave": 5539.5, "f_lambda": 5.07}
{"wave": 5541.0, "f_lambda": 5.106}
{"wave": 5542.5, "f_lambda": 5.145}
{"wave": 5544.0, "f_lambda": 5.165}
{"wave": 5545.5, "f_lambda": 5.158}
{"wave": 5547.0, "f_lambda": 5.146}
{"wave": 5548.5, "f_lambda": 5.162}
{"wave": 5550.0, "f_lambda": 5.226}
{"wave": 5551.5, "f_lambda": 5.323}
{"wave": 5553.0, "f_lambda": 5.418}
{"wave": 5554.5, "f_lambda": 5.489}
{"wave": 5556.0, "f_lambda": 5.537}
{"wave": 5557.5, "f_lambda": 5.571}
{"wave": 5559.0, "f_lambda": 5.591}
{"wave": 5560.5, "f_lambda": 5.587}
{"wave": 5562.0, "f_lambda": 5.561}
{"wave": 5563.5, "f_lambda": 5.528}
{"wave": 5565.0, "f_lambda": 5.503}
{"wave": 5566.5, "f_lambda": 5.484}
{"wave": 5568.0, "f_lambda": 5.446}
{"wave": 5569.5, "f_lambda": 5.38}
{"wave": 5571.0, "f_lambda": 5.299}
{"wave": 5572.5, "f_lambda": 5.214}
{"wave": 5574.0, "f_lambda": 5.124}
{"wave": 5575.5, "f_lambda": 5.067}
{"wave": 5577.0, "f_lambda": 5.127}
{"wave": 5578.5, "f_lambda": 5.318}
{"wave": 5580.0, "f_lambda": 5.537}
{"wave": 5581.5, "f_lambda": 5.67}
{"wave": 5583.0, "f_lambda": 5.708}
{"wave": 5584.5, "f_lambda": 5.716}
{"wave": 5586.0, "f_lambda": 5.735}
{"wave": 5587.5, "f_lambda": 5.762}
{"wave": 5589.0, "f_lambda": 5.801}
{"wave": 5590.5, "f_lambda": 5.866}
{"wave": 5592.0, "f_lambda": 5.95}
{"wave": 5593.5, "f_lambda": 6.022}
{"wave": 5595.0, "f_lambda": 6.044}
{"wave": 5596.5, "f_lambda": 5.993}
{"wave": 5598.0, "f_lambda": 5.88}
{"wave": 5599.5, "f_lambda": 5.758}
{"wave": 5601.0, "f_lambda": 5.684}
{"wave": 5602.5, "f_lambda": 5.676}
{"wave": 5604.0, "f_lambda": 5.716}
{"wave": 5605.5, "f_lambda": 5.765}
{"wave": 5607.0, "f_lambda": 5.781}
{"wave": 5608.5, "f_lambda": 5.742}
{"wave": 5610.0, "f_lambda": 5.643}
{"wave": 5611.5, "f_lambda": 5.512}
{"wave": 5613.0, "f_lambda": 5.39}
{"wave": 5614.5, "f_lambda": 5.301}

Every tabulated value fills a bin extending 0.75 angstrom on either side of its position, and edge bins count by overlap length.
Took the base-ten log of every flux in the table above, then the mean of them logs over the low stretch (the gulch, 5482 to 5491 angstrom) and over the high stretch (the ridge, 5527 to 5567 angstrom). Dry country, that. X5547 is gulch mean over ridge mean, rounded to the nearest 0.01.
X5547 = 1.01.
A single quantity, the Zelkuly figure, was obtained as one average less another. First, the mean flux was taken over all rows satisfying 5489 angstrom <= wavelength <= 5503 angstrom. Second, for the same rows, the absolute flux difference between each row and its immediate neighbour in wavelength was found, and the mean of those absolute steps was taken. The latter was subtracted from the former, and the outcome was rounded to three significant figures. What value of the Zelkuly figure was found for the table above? 5.03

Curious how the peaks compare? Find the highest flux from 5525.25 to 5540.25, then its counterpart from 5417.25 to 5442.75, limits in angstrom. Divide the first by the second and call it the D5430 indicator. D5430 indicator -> 0.95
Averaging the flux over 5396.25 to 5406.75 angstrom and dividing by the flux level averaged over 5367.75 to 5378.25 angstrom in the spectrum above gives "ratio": 0.94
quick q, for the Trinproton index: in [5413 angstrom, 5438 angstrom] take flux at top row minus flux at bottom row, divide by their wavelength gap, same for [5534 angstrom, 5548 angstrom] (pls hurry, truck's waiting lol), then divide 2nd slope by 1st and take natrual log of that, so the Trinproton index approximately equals -3.3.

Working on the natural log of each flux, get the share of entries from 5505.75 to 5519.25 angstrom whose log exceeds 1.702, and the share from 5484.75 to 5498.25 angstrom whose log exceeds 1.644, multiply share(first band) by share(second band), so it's 0.00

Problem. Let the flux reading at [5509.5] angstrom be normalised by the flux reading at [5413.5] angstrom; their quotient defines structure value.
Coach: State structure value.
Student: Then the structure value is 1.03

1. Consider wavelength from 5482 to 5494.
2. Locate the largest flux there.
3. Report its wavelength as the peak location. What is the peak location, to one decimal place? 5482.5 angstrom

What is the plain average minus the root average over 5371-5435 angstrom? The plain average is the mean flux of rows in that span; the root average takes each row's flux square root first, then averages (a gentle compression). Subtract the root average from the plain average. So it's 3.02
